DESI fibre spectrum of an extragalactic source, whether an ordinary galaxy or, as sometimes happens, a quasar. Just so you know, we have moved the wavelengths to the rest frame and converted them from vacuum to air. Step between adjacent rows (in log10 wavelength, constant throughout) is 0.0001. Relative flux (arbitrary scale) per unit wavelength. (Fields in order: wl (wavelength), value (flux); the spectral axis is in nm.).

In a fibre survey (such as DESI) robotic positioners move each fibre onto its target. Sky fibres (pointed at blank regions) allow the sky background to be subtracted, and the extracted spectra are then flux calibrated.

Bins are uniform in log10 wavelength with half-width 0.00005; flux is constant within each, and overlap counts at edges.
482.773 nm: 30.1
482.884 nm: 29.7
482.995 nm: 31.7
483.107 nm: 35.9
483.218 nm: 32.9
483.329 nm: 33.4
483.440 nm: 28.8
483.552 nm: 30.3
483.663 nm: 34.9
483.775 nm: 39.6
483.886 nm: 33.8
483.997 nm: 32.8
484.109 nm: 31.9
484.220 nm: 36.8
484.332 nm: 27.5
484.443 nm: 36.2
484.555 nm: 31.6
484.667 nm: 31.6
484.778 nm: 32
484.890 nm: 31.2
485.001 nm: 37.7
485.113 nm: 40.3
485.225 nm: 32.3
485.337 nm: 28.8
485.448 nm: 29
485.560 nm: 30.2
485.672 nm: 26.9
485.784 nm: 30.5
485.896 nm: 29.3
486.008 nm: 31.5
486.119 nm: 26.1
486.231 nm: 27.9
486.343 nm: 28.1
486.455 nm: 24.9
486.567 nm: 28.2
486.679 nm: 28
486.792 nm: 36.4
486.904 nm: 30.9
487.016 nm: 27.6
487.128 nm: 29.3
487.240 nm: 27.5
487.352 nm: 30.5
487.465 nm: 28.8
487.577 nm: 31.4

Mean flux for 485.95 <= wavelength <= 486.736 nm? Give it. 28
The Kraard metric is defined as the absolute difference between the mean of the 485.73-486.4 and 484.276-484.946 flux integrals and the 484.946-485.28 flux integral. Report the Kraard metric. 8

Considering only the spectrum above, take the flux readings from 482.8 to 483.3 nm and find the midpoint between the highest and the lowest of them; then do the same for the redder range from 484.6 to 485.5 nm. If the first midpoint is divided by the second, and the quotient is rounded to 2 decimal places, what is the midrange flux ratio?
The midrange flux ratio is 0.95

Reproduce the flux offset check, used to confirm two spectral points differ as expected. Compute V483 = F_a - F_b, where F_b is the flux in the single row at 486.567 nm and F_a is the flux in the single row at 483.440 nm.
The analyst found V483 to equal 1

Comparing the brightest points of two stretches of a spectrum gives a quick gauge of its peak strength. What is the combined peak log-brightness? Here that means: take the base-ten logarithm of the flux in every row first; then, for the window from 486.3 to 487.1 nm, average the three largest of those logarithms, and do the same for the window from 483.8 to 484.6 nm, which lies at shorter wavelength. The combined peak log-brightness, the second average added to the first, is 3.05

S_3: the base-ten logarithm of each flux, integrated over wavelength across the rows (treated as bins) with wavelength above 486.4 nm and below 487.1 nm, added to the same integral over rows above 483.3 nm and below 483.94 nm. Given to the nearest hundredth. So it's 2.00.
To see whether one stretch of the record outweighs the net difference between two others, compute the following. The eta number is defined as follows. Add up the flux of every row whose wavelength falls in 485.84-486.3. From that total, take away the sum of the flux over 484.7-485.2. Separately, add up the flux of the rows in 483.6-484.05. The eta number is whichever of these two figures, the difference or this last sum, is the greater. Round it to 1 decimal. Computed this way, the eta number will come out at 141.1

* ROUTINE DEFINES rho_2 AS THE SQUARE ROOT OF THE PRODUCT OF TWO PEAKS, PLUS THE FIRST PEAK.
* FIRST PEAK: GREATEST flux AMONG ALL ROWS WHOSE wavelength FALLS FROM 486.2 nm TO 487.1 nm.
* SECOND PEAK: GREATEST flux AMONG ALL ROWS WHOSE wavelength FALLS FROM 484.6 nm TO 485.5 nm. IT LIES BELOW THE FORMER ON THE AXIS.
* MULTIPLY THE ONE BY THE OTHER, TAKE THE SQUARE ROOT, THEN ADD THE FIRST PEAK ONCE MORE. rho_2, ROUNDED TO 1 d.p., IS 74.7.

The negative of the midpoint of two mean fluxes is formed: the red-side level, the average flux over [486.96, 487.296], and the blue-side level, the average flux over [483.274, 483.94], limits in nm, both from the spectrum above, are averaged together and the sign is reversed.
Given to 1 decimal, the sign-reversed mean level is -30.8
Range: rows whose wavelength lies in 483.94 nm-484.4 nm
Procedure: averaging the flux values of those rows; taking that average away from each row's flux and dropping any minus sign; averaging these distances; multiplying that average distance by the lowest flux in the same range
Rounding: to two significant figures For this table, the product 70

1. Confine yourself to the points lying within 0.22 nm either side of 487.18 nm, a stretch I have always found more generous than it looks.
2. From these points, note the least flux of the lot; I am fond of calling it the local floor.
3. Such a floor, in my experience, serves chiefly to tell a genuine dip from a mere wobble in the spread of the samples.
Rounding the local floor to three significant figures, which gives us 27.5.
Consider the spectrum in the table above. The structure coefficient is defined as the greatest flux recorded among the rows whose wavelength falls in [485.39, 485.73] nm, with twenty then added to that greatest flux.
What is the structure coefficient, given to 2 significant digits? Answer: 50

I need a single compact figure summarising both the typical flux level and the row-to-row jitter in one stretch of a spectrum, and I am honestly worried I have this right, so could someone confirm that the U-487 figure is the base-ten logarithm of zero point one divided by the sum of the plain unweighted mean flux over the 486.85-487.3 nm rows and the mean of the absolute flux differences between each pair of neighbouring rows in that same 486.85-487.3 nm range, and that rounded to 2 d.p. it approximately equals -2.49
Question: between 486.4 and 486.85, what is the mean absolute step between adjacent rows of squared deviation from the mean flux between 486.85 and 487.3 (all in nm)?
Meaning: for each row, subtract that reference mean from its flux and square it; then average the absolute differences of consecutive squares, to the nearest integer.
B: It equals 24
